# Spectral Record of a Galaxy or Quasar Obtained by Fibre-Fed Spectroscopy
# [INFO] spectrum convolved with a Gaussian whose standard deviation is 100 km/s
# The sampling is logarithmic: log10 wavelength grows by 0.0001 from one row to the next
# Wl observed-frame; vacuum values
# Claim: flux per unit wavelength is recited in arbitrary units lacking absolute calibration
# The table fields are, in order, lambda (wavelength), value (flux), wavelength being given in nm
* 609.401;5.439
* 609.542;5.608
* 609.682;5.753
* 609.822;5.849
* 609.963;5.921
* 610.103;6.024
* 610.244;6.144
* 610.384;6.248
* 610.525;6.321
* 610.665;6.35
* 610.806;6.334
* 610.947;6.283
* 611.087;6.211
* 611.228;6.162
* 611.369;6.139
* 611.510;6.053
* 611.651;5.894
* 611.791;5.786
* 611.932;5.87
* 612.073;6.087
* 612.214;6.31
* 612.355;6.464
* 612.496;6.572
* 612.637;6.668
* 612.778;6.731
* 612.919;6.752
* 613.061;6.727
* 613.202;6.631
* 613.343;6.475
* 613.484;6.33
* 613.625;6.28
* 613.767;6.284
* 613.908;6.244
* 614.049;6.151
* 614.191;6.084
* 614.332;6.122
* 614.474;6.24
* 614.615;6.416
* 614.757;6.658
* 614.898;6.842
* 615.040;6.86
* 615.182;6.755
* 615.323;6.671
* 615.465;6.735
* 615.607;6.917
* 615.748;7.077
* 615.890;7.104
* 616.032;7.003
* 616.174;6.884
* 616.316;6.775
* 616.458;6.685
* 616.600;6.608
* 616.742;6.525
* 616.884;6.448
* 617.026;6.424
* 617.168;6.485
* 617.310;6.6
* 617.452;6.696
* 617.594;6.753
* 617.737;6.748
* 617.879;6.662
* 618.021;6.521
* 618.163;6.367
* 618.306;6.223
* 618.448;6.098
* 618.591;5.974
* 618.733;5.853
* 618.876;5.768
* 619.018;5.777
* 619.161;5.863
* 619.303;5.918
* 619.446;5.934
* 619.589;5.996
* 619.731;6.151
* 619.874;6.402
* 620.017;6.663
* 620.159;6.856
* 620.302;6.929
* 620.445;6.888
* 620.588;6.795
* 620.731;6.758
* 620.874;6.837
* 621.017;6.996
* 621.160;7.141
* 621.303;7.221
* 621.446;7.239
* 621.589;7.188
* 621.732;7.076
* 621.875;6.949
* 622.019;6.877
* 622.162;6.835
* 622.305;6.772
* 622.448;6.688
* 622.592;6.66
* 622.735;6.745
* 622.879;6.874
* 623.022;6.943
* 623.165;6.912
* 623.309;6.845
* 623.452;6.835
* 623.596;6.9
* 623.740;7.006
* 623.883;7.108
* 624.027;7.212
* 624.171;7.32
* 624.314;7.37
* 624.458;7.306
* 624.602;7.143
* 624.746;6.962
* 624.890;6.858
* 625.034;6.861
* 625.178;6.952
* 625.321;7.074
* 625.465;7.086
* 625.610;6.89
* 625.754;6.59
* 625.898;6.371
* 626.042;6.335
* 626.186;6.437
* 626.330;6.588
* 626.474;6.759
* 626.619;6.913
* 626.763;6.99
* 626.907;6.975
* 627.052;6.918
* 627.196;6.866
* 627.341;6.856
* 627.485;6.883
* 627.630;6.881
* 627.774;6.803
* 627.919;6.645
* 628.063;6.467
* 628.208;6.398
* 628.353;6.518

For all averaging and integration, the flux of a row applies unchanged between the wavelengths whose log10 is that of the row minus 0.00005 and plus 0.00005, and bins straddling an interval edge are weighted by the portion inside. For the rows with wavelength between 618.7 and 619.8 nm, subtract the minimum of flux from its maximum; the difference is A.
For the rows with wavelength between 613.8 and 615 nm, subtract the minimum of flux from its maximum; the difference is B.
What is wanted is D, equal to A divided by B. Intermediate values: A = 0.4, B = 0.76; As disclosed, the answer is 0.51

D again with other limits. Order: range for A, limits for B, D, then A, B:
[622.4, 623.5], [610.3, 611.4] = 1.34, 0.3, 0.21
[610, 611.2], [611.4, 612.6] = 0.41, 0.3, 0.79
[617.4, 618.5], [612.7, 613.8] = 1.39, 0.7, 0.47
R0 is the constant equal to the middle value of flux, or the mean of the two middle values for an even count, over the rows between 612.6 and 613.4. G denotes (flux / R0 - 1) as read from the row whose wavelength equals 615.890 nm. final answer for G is 0.06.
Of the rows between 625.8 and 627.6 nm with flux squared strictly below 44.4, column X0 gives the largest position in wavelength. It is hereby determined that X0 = 626.330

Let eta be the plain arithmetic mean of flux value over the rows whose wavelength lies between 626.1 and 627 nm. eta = 6.78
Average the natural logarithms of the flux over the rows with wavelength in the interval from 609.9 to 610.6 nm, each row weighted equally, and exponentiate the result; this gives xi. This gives 6.1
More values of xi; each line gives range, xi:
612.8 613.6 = 6.6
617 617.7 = 6.6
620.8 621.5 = 7.1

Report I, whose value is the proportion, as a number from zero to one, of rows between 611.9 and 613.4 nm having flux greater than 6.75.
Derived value 0.1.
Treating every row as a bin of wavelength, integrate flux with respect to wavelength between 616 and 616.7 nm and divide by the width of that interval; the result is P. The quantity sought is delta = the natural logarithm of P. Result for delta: 1.912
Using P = 6.76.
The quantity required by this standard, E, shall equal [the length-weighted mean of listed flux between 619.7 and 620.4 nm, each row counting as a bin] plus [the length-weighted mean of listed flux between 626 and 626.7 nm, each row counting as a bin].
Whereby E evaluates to 13.3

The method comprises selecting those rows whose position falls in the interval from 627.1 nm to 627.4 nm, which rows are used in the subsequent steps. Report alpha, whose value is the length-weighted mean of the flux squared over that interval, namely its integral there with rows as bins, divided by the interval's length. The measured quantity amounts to 47.1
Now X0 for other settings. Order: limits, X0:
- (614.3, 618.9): 618.876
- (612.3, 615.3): 614.757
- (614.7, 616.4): 614.757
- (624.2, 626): 625.898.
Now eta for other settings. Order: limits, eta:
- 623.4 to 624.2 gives 7.06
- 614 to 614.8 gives 6.28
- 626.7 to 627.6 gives 6.91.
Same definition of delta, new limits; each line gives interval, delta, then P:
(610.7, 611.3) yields 1.832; 6.25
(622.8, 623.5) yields 1.929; 6.89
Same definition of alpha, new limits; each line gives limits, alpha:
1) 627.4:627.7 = 47.3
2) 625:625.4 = 48.8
